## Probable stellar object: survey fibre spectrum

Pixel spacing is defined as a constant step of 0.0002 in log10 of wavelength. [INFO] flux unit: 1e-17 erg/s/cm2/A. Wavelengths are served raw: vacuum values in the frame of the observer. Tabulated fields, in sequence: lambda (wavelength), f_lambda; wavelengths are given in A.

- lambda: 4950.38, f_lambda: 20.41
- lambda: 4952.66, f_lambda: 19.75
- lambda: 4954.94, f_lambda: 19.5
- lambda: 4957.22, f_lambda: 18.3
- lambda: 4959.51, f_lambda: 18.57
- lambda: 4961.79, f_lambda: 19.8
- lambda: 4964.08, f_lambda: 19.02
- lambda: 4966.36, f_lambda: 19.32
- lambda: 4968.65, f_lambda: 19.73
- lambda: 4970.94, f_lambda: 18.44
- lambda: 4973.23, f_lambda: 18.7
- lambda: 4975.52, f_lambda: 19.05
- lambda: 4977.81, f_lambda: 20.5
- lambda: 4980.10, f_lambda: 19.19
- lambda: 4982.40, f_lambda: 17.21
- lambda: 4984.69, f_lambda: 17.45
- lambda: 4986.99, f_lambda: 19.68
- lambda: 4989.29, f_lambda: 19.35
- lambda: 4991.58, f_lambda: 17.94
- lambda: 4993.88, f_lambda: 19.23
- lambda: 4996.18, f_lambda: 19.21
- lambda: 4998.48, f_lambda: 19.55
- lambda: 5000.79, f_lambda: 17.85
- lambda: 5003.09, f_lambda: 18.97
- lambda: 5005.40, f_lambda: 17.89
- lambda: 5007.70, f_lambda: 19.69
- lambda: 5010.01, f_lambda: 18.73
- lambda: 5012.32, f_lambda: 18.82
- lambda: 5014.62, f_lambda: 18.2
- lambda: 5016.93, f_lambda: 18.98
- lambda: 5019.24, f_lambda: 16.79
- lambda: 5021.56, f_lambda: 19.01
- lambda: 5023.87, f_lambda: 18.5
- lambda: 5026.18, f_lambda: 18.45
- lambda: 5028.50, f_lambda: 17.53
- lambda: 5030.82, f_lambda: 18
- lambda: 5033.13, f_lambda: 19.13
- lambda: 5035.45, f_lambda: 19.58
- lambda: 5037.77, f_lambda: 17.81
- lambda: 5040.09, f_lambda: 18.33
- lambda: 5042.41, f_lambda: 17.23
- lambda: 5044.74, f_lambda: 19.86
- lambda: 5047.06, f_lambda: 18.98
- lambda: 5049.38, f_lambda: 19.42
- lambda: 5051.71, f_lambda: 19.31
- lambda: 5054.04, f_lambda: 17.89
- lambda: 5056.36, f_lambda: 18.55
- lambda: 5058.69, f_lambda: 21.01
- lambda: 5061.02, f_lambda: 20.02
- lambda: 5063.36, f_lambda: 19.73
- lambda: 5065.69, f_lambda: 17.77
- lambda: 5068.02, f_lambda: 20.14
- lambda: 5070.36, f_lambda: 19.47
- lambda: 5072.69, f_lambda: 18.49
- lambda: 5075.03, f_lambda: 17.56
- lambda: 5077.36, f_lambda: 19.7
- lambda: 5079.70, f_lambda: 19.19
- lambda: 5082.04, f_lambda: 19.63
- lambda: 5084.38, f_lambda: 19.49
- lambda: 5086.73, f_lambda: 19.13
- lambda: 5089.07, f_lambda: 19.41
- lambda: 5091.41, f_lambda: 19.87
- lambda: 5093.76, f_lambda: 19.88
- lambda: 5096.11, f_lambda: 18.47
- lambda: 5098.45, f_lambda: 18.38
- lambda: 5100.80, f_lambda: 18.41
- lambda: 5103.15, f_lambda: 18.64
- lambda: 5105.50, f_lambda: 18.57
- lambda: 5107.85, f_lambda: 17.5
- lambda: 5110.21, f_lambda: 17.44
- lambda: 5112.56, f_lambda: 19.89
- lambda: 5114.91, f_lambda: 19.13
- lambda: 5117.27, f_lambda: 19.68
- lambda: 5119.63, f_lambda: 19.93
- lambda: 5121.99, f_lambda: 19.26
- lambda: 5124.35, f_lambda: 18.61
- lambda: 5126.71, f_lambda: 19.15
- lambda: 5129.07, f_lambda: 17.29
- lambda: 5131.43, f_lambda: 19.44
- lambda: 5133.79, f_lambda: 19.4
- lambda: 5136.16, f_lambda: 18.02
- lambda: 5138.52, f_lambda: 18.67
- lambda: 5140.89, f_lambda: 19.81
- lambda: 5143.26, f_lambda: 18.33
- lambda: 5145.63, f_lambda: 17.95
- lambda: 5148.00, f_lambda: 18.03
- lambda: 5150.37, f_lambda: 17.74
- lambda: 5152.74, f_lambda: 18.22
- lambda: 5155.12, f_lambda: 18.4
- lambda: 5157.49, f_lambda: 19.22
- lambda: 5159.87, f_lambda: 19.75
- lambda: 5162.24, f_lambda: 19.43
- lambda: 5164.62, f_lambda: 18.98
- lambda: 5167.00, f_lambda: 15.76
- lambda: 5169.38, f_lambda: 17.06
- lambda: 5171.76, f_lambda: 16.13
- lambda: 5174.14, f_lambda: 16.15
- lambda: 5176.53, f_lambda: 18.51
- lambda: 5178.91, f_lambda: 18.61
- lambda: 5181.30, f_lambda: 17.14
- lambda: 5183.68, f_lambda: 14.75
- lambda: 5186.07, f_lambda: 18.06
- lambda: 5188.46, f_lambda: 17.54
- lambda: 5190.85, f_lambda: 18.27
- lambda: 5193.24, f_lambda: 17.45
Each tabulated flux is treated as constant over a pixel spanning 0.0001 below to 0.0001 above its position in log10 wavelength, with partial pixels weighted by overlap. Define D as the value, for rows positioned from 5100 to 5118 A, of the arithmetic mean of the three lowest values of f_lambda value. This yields 17.78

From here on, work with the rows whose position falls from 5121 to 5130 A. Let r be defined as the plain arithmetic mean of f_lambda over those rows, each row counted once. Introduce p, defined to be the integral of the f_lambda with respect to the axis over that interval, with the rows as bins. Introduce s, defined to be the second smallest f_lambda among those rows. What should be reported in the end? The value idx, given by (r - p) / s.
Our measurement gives -8.00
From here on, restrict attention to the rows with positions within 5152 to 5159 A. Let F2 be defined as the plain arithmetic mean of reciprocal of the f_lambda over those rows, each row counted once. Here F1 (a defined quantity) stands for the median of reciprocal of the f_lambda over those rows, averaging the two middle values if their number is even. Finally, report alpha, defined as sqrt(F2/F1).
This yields 0.99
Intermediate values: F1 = 0.0543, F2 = 0.0538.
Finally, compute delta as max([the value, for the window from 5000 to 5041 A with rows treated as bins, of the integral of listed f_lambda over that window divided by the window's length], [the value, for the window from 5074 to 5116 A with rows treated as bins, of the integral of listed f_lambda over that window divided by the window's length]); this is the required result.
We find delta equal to 18.9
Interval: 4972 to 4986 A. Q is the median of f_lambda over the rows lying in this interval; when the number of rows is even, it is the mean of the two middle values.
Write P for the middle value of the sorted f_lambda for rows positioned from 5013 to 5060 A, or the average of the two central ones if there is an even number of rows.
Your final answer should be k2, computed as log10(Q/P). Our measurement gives 0.008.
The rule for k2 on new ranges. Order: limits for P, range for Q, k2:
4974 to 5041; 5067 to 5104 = 0.011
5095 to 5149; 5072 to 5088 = 0.013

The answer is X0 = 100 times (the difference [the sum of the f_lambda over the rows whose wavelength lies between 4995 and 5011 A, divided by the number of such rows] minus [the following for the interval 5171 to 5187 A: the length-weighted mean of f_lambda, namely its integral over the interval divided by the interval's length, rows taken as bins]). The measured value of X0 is 178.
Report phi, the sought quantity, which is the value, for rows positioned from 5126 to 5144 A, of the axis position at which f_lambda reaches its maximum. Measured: 5140.89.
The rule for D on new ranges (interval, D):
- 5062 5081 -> 17.94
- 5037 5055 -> 17.64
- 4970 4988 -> 17.70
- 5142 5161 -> 17.91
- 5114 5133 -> 18.34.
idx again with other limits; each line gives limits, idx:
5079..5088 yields -8.07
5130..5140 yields -9.10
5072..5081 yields -8.12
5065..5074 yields -8.23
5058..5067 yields -7.93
